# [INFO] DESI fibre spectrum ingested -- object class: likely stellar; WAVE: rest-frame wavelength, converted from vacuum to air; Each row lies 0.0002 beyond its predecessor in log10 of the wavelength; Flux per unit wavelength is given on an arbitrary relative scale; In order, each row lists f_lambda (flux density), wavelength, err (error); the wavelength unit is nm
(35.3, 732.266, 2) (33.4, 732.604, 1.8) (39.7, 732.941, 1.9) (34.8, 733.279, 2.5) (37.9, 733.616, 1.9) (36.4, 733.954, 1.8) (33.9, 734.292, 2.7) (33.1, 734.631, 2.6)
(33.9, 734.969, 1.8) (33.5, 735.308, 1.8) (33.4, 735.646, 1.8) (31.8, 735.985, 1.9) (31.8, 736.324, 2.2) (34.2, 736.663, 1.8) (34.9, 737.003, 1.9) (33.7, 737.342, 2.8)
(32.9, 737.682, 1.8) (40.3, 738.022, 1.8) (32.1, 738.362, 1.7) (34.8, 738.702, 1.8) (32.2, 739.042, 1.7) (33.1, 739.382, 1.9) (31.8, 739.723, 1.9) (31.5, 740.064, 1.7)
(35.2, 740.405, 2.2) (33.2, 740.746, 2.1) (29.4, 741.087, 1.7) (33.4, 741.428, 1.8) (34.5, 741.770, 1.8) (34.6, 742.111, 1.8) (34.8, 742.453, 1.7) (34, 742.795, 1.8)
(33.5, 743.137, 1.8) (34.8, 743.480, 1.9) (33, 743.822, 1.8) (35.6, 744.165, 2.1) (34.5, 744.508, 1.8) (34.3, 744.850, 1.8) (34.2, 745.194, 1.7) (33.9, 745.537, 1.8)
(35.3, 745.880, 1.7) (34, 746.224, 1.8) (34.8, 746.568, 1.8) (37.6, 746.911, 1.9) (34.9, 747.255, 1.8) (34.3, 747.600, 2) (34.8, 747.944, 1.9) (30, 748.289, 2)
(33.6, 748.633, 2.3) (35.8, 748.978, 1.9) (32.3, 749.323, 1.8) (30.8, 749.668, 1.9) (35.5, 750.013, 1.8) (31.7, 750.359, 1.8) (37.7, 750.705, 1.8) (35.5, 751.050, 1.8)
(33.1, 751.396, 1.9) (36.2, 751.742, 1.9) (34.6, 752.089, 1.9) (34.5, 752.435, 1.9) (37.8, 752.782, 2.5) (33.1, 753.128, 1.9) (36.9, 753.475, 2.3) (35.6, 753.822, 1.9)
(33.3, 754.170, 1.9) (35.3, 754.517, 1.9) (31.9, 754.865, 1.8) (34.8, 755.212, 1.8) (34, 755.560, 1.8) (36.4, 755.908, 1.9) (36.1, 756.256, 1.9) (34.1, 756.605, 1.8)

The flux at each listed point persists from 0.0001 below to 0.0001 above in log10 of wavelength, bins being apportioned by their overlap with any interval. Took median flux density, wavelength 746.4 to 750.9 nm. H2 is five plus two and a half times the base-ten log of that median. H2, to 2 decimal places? 8.85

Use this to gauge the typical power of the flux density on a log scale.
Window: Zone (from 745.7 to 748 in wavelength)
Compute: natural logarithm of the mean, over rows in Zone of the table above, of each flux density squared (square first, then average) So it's 7.12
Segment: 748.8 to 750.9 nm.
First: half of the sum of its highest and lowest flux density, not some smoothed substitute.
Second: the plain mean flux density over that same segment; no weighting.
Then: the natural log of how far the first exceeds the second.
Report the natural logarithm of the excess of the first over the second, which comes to -1.3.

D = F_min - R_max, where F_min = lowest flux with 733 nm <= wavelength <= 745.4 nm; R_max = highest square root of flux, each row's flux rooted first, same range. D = 23.1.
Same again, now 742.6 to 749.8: 23.9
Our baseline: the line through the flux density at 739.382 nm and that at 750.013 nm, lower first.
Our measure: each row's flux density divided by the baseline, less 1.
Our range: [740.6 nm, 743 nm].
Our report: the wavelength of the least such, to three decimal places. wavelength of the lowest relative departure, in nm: 741.087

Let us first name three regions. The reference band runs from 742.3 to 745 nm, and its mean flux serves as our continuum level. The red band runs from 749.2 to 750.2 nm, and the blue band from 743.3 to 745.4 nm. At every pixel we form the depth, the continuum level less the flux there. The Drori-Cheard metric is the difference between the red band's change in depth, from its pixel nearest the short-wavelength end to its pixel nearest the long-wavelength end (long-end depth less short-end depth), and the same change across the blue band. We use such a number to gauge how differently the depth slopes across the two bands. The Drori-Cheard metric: -3.8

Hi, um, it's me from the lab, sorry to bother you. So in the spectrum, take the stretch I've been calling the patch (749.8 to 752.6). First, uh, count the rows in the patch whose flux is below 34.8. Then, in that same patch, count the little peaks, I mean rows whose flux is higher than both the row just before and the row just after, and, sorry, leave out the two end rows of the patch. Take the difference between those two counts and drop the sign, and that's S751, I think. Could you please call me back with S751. 2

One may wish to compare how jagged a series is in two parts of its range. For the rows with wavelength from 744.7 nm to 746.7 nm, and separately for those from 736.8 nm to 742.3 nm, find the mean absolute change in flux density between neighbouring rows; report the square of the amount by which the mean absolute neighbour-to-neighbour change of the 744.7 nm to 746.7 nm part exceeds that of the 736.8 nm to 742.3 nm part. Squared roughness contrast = 3.6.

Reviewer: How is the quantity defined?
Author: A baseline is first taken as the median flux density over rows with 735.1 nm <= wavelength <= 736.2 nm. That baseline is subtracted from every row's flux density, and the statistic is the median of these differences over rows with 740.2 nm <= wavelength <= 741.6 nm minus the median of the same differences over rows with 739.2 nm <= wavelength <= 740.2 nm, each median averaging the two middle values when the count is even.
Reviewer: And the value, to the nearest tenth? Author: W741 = 1.5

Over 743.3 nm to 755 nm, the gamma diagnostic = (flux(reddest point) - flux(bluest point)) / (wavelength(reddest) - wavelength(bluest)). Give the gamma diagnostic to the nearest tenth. -0.3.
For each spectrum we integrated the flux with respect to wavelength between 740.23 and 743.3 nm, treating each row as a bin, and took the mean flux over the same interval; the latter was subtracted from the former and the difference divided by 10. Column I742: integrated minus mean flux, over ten 7.0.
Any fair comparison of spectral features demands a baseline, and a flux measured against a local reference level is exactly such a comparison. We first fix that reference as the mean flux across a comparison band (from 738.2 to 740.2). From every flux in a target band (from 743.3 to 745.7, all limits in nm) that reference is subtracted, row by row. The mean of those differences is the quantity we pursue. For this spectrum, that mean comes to 1.7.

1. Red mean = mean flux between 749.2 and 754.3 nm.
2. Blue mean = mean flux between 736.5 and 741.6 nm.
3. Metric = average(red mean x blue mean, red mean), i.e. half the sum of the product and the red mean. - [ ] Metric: 597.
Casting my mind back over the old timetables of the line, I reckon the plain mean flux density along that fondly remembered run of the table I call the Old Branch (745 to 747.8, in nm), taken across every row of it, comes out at 34.9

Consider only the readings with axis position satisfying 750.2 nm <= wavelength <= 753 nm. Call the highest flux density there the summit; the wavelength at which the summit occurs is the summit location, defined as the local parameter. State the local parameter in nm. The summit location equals 752.782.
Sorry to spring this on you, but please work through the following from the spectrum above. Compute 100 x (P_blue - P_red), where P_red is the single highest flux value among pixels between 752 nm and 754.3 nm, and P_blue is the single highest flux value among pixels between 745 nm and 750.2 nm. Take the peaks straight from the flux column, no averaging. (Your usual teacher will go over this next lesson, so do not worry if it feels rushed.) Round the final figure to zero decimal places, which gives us -20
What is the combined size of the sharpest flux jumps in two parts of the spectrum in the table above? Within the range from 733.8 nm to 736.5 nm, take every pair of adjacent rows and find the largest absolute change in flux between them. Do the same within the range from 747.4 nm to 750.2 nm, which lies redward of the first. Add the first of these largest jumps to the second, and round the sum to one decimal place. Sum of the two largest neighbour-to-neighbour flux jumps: 7.3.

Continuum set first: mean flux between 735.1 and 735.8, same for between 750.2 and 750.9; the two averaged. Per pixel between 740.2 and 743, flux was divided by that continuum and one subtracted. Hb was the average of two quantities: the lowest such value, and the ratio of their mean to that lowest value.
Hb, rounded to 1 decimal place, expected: 0.0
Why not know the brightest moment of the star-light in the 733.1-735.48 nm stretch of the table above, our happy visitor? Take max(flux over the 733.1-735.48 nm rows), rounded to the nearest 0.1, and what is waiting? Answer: 37.9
